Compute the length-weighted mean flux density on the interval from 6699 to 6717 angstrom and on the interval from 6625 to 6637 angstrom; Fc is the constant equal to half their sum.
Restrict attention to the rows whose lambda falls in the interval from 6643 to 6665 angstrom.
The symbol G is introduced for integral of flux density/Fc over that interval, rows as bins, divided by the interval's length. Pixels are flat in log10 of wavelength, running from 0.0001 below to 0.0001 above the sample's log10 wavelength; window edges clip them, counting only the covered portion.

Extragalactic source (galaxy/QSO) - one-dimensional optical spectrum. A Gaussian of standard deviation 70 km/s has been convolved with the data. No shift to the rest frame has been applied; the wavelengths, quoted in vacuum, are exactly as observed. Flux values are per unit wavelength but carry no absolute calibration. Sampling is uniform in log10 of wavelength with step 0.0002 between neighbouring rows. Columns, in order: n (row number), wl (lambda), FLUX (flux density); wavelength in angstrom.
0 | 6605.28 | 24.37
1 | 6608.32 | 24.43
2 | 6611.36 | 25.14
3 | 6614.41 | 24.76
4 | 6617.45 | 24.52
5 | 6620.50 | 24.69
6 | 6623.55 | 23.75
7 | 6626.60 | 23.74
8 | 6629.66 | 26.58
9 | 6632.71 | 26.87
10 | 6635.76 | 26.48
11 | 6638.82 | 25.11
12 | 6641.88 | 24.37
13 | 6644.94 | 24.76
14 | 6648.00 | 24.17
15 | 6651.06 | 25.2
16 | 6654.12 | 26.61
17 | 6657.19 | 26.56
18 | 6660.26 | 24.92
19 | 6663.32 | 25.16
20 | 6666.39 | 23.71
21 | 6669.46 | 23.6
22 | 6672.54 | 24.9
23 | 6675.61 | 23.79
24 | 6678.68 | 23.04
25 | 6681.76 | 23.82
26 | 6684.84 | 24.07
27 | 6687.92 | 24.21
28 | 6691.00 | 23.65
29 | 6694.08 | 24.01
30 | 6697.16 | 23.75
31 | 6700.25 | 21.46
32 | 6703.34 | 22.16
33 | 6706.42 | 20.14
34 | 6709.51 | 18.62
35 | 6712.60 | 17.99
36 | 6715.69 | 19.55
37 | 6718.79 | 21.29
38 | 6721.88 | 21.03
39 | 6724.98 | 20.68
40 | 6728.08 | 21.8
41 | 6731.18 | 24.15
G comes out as 1.10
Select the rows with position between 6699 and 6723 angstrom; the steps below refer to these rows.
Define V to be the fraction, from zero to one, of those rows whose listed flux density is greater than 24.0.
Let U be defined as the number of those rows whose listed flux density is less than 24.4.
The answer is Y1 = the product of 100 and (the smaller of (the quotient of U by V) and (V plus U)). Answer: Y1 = 800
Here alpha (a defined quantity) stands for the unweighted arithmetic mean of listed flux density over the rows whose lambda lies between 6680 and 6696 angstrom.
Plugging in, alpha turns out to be 24.0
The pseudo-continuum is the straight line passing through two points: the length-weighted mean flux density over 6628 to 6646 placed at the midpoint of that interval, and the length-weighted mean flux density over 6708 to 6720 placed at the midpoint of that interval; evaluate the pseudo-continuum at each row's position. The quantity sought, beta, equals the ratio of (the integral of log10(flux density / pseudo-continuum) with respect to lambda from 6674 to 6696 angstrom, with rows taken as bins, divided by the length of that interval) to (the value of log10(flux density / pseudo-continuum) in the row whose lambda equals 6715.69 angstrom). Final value 4.6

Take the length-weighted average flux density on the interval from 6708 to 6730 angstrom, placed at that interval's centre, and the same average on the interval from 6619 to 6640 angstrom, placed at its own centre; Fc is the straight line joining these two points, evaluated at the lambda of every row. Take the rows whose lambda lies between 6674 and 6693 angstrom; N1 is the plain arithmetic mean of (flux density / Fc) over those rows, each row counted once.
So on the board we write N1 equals 1.07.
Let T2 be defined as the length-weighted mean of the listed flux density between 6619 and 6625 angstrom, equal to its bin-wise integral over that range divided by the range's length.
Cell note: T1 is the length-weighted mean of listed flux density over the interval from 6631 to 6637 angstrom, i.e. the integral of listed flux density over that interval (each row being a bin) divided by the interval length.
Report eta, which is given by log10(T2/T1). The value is -0.04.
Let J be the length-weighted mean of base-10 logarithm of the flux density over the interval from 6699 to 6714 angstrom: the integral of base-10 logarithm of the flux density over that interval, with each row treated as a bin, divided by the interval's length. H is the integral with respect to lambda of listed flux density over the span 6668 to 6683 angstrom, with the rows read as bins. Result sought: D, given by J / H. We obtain 0.0036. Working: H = 357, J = 1.30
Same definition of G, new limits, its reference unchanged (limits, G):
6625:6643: 1.11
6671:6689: 1.04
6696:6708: 0.95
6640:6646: 1.07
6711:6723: 0.87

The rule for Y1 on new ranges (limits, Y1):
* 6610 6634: 267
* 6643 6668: 229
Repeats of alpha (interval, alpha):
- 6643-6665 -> 25.3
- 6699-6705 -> 21.8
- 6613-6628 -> 24.3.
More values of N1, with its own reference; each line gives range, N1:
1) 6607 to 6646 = 0.98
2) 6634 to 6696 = 1.06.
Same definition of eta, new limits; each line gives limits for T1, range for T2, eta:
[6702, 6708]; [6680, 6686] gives 0.05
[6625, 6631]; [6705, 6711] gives -0.11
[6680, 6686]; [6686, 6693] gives 0.00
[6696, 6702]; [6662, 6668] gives 0.04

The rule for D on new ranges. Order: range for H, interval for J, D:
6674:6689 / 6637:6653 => 0.0039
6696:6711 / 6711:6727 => 0.0041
